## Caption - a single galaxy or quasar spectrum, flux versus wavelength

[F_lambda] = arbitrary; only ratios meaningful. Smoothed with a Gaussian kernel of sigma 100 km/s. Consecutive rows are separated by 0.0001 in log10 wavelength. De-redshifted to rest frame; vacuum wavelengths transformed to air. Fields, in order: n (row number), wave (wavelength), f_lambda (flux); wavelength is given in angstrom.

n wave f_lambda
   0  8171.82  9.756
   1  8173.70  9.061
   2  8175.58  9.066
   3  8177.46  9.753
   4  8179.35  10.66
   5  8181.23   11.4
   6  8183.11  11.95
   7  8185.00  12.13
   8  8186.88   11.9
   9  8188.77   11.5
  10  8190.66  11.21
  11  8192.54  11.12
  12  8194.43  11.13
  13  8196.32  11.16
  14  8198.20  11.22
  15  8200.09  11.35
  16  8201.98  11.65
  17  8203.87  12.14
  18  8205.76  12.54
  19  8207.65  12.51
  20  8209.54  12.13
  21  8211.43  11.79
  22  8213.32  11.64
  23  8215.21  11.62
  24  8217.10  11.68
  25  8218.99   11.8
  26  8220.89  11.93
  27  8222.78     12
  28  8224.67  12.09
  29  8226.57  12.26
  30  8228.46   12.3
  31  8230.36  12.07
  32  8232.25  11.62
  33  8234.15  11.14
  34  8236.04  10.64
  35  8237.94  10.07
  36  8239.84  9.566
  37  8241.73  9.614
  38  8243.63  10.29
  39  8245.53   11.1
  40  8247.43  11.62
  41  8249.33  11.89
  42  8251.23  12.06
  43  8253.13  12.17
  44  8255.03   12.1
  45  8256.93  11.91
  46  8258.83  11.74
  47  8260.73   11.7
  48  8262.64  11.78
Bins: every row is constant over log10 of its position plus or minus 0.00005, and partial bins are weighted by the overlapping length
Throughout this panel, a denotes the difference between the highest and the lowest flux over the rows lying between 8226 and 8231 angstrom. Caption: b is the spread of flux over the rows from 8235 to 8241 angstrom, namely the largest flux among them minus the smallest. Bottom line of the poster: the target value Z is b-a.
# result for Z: 0.8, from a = 0.2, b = 1.07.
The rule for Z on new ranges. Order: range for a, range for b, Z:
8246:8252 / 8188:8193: -0.1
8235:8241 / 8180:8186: -0.3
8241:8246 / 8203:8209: -1.1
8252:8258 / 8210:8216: -0.1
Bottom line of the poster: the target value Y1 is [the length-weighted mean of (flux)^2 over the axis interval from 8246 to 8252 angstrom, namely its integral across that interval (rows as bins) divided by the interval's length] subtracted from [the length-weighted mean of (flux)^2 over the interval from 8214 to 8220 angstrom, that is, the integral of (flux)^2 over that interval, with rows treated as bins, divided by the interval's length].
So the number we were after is -2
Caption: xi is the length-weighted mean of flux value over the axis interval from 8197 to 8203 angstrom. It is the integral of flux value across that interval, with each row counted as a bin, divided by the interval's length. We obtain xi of 11.4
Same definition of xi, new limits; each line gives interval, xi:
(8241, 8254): 11.3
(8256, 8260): 11.8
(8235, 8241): 10.1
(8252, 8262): 11.9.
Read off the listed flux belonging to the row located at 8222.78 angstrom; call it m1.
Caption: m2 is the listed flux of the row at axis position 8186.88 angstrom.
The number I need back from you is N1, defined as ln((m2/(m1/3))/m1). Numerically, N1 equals -1.4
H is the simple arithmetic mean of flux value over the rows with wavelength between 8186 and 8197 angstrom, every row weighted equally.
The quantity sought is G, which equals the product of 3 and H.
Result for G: 34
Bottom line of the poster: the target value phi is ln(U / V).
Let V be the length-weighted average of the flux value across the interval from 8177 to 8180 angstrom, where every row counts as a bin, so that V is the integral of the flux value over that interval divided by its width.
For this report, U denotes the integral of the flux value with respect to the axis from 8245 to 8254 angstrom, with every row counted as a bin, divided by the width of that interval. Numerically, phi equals 0.14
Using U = 11.8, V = 10.2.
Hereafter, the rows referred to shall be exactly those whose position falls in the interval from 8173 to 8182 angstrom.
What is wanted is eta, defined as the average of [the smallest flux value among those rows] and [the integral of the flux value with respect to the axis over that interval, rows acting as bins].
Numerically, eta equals 49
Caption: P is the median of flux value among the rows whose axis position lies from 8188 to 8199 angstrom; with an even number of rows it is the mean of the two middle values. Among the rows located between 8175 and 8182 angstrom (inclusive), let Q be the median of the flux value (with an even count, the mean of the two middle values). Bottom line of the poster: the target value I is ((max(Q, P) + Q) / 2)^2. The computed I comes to 114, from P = 11.2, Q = 10.2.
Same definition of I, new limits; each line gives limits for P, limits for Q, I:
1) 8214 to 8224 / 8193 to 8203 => 132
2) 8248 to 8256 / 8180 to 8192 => 141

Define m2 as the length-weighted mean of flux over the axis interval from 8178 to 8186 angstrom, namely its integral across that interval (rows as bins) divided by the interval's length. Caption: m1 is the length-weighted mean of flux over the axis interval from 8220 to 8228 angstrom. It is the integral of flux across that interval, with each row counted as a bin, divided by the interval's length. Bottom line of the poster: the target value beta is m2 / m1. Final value 0.95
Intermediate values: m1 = 12.1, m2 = 11.4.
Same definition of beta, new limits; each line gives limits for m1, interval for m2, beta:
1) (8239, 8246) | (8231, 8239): 1.08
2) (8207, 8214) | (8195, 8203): 0.94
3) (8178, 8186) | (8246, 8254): 1.04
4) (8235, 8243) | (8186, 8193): 1.14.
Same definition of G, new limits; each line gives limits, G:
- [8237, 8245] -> 30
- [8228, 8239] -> 34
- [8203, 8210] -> 37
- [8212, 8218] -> 35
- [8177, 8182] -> 32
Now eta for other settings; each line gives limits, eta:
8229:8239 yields 61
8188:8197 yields 56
